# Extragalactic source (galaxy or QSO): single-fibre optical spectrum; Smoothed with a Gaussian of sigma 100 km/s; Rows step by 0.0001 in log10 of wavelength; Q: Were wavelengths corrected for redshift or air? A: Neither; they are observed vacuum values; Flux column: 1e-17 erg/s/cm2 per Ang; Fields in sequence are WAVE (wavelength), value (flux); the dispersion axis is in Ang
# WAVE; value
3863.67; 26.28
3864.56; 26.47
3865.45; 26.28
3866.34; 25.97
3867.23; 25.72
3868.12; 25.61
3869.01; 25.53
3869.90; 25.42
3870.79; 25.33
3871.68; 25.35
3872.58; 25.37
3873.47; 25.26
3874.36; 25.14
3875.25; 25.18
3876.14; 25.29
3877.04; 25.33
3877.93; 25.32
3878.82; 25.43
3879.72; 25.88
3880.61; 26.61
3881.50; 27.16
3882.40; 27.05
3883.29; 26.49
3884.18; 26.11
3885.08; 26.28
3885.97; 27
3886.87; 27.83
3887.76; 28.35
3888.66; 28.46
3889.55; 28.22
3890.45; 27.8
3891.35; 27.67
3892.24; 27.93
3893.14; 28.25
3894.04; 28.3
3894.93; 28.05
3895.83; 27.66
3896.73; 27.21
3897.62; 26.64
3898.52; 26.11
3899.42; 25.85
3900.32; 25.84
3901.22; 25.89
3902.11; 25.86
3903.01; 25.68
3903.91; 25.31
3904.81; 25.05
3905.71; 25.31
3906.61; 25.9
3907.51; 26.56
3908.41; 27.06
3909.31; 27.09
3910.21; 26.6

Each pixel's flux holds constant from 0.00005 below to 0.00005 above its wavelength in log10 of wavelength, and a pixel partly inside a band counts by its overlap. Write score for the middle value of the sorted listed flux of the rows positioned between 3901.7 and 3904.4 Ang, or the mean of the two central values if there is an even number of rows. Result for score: 25.7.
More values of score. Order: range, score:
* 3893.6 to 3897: 27.9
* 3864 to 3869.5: 25.8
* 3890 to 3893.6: 27.9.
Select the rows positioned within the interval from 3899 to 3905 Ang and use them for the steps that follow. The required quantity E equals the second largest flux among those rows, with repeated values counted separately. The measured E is 25.86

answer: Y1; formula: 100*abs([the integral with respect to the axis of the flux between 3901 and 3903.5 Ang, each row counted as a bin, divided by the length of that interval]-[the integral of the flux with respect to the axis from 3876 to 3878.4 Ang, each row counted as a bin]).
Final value 3487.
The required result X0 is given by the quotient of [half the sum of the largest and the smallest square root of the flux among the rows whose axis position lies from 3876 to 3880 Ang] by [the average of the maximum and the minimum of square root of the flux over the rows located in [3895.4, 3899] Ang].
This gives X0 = 0.98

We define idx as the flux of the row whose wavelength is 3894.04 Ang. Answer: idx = 28.3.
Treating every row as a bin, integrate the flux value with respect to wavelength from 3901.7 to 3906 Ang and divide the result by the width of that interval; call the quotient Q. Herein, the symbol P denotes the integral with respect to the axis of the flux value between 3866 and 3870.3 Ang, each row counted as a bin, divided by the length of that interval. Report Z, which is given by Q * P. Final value 652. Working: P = 25.7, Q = 25.4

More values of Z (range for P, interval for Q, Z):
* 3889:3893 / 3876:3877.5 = 705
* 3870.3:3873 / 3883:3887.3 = 676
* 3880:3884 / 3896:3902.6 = 704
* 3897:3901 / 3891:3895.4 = 734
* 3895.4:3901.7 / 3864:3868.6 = 689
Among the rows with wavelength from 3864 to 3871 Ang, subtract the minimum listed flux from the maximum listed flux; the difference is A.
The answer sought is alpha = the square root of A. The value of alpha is 1.07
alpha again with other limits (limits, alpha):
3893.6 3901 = 1.57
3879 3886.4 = 1.13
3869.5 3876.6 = 0.53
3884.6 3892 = 1.48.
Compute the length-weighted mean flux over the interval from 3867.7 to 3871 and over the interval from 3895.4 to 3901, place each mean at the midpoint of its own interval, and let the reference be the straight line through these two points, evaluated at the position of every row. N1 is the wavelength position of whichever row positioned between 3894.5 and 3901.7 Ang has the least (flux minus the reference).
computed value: 3900.32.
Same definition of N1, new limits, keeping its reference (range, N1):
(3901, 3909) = 3904.81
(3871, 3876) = 3874.36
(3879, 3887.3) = 3879.72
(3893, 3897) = 3896.73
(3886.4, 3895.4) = 3891.35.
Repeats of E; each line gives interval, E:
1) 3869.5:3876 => 25.37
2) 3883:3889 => 28.35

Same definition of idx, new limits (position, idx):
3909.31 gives 27.09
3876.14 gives 25.29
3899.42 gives 25.85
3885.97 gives 27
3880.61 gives 26.61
